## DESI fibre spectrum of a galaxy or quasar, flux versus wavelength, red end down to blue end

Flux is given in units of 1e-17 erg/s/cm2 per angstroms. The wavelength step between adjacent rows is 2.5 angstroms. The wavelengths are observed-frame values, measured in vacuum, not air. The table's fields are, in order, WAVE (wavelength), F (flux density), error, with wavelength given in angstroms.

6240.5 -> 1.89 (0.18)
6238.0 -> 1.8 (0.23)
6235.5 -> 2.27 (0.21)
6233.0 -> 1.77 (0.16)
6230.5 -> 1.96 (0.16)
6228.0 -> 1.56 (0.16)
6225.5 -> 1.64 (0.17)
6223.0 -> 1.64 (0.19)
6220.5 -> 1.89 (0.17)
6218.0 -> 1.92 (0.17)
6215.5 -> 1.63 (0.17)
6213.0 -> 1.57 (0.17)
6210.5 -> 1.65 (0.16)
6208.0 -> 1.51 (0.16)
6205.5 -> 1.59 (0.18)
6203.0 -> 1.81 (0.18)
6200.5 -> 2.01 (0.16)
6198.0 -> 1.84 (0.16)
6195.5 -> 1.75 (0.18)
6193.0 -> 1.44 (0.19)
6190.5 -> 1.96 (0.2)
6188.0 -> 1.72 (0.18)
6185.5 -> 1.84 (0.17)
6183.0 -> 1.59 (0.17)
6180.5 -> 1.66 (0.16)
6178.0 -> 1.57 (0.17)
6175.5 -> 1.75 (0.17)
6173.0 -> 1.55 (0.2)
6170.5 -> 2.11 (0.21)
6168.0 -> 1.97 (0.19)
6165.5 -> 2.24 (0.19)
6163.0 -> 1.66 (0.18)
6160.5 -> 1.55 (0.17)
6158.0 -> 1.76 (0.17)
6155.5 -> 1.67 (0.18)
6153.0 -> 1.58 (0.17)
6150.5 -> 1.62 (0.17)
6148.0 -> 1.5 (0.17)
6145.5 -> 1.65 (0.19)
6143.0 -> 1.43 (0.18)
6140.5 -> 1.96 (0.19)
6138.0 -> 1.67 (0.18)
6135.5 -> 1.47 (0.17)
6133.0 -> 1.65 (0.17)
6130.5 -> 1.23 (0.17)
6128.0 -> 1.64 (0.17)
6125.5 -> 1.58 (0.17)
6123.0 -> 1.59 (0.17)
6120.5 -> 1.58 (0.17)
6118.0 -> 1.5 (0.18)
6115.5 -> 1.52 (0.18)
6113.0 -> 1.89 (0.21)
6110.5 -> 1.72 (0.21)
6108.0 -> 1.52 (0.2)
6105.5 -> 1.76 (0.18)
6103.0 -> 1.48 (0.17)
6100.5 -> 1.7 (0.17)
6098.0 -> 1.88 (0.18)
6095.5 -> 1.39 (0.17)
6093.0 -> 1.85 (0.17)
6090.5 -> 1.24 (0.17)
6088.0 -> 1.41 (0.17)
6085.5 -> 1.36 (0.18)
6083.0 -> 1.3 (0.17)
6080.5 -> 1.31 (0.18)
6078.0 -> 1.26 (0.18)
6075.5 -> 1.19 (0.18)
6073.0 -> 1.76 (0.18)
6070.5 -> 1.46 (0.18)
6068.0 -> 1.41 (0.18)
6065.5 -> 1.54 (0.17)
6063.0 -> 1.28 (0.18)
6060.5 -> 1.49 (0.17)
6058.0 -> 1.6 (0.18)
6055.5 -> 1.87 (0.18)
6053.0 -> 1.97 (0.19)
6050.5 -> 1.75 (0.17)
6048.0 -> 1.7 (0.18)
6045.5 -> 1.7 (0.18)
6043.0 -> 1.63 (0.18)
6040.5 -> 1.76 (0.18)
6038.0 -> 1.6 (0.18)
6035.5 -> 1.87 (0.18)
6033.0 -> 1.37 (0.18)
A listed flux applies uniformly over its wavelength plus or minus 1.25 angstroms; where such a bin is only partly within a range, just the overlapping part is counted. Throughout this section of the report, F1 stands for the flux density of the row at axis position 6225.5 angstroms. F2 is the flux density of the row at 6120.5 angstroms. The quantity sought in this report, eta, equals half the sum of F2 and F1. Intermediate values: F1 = 1.64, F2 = 1.58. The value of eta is 1.61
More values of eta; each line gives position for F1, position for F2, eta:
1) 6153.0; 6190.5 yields 1.77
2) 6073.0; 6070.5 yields 1.61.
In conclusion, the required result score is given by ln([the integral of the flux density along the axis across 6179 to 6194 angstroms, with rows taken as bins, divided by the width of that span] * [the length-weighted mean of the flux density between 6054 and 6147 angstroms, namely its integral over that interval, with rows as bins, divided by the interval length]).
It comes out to 0.97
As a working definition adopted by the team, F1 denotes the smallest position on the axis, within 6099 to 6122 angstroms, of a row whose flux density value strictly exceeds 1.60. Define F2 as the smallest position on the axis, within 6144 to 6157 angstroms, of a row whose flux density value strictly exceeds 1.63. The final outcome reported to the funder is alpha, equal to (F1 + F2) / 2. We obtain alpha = 6123.0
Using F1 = 6100.5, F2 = 6145.5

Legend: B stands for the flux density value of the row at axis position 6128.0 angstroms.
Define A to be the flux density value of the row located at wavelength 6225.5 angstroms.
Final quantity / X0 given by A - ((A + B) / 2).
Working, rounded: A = 1.64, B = 1.64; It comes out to 0.00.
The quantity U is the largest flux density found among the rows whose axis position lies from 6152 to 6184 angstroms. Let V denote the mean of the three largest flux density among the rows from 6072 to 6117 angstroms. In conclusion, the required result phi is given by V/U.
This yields 0.84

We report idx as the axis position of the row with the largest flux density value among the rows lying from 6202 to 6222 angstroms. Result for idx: 6218.0 angstroms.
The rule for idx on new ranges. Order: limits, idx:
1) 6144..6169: 6165.5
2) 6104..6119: 6113.0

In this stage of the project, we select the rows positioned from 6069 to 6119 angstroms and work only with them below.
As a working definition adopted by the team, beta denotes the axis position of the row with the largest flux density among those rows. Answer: 6113.0 angstroms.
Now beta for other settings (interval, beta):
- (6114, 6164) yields 6140.5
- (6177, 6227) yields 6200.5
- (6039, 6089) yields 6053.0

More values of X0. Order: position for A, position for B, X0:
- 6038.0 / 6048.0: -0.05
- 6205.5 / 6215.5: -0.02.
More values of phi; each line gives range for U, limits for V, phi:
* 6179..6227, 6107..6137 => 0.87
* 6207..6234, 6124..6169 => 1.05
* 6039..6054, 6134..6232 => 1.08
